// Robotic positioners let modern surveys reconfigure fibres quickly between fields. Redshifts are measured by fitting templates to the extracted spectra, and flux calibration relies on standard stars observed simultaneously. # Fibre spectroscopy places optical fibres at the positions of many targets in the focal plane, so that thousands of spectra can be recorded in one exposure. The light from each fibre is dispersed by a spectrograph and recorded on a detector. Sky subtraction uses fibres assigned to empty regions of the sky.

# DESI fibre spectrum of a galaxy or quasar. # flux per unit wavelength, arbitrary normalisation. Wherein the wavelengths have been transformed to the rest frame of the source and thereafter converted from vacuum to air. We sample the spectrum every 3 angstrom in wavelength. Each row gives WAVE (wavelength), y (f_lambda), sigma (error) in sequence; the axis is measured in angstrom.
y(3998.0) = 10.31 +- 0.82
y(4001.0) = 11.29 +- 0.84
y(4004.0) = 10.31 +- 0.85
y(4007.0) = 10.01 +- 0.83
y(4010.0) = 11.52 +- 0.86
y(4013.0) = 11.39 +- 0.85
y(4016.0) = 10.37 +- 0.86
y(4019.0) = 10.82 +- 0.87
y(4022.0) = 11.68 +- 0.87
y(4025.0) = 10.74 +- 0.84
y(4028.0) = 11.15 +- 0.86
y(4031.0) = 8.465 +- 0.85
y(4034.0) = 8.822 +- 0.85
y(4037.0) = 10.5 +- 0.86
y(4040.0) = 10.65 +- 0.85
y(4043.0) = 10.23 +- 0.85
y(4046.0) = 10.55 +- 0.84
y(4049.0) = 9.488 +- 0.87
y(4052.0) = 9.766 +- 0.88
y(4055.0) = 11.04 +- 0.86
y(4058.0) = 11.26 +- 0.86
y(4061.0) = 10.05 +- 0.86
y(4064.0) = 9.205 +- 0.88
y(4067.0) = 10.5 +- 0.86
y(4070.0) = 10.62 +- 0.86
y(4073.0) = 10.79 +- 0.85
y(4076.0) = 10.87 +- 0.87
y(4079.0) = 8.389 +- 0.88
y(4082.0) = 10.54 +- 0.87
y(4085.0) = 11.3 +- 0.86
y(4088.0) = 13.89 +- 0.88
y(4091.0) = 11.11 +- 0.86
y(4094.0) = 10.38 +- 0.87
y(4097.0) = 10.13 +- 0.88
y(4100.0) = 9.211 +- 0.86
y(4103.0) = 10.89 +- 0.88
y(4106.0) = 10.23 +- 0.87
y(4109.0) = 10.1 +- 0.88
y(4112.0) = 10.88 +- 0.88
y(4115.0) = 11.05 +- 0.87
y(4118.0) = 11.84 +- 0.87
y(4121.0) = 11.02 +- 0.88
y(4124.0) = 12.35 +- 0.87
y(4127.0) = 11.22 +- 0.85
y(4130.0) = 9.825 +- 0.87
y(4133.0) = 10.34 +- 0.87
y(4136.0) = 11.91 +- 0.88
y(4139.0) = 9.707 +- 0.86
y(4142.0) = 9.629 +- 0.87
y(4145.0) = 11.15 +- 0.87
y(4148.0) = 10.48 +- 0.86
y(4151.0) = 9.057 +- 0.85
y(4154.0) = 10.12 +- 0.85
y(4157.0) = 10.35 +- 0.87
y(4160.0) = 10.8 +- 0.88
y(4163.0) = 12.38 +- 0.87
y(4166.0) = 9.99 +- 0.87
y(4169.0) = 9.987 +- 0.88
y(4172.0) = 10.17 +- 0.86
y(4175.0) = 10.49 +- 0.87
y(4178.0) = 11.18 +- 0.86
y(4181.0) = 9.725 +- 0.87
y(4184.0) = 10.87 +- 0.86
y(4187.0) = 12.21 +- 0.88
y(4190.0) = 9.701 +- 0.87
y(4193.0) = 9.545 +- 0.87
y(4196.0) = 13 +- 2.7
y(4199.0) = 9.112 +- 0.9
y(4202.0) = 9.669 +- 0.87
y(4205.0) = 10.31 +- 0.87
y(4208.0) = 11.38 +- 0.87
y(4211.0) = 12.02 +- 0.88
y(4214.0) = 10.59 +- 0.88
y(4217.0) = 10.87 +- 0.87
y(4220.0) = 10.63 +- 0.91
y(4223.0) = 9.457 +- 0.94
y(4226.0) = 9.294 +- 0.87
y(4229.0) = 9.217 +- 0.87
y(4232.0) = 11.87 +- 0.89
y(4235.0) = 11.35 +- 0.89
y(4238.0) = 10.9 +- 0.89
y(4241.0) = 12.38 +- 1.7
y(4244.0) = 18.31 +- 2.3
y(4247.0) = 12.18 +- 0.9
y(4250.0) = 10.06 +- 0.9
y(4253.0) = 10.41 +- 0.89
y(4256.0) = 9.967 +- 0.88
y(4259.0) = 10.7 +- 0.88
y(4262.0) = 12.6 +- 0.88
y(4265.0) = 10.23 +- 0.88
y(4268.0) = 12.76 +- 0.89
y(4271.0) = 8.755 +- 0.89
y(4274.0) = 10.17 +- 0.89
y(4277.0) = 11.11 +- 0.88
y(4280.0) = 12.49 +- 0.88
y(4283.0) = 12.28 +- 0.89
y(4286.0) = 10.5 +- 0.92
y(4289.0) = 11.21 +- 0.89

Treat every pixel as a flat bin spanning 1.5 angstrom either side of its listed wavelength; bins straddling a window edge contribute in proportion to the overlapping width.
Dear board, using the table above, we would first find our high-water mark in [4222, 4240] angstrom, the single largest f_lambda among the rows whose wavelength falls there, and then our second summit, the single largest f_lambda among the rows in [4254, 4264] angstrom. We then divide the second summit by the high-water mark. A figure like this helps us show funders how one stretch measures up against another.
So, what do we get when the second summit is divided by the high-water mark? 1.06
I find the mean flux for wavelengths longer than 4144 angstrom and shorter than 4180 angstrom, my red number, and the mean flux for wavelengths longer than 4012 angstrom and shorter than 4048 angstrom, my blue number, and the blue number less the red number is -0.07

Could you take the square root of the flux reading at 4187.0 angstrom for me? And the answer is 3.49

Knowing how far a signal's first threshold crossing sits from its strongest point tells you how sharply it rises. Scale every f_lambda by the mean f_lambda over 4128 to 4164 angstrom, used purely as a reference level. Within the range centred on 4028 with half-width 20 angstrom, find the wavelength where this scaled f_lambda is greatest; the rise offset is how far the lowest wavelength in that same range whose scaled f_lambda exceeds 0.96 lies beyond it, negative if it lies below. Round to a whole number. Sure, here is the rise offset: -12 angstrom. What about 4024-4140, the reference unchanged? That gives -63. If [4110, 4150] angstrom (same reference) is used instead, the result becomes -12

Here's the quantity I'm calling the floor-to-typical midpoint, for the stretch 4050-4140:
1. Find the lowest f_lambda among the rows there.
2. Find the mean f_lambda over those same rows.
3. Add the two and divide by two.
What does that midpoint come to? 9.5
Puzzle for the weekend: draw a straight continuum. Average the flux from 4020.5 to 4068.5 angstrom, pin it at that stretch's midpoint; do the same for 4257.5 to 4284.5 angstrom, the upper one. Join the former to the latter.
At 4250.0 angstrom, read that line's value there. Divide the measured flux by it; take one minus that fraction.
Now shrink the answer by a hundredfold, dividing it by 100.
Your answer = 0.0010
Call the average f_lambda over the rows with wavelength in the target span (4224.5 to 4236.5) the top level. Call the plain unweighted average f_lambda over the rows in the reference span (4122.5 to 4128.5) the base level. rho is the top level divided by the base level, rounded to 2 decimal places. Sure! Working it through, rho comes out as 0.89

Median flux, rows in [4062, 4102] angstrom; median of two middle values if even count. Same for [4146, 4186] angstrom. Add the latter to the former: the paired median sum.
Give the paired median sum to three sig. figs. 20.9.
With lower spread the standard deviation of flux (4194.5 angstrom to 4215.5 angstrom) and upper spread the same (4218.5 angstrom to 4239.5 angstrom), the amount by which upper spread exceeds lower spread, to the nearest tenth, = -0.3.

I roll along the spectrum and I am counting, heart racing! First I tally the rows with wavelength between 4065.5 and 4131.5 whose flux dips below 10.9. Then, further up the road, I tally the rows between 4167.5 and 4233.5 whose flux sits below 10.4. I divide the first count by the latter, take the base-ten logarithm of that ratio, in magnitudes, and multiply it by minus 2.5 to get -0.26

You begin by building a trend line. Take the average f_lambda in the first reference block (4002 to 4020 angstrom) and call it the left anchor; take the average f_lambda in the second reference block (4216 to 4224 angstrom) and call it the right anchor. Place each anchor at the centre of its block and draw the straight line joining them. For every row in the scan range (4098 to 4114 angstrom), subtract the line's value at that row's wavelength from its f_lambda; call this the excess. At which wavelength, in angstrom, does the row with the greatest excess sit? 4112.0 angstrom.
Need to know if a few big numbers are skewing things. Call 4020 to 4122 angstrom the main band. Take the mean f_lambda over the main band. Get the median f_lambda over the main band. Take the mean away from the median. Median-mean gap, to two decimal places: 0.08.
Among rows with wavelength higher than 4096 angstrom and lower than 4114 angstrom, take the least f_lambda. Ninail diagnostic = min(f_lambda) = 9.211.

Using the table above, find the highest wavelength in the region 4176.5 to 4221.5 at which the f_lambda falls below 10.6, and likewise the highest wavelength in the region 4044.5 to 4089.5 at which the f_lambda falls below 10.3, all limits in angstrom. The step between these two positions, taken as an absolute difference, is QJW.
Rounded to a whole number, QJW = 135 angstrom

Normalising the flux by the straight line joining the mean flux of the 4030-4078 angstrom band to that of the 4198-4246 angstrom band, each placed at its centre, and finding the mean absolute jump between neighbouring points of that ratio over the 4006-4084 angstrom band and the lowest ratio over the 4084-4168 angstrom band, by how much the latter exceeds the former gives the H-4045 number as 0.76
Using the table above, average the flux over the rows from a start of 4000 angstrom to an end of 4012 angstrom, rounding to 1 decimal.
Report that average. 10.8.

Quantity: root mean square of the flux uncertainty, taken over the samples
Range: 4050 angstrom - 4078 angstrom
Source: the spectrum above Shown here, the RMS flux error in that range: 0.864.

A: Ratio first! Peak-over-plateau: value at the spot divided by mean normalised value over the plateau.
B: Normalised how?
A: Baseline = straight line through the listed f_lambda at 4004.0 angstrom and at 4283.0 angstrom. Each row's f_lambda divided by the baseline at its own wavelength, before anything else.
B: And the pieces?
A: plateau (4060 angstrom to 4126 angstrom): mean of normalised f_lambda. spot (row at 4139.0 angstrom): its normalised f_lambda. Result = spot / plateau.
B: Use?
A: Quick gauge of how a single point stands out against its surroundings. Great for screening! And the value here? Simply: 0.88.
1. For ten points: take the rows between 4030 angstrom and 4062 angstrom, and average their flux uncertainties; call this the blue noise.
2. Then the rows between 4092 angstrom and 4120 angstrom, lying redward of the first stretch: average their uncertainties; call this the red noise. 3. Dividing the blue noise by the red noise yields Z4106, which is 0.98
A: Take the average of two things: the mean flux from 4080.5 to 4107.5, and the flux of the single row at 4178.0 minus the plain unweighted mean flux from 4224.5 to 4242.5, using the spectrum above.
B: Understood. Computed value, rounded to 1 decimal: 5.6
